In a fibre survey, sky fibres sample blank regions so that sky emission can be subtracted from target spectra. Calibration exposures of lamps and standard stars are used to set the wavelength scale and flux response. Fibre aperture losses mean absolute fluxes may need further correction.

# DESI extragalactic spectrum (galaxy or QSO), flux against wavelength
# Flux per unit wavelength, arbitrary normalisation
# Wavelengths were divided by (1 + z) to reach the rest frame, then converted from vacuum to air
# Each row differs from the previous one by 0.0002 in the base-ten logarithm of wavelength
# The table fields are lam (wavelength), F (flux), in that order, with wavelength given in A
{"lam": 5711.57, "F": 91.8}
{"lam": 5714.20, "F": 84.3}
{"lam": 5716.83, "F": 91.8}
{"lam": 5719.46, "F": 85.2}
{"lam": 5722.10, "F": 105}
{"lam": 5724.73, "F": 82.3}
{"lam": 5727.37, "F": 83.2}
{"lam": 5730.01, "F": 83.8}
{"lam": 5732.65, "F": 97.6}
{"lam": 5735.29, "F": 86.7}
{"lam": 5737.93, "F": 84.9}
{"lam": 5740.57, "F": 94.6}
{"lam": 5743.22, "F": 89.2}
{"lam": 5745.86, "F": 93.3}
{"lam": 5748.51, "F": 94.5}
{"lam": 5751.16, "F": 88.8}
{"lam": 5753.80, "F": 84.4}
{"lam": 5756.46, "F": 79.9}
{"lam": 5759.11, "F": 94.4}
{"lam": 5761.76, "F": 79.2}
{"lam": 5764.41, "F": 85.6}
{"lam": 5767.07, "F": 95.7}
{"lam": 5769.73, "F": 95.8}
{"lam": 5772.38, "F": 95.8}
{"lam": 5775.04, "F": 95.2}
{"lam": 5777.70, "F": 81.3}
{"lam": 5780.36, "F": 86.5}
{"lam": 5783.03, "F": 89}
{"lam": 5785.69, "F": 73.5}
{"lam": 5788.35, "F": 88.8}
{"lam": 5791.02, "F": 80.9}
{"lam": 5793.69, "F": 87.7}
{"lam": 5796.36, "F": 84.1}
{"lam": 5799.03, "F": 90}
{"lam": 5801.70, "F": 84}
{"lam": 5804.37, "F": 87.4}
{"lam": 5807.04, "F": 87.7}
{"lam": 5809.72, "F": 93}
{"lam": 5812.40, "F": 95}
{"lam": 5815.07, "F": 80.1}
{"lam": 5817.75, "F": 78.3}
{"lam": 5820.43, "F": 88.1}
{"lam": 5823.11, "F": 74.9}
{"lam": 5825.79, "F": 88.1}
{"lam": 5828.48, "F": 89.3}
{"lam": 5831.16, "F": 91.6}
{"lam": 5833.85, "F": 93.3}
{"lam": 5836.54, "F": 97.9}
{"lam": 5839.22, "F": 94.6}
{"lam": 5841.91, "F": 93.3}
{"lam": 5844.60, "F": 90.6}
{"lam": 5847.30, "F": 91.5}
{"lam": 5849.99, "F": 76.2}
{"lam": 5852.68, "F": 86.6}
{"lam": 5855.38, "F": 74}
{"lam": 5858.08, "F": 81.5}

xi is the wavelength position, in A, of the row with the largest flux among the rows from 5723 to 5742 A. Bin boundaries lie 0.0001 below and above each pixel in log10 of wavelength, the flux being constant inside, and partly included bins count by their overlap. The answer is 5732.65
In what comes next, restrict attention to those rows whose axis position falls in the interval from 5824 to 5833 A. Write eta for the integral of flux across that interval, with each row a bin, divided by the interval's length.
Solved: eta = 89.1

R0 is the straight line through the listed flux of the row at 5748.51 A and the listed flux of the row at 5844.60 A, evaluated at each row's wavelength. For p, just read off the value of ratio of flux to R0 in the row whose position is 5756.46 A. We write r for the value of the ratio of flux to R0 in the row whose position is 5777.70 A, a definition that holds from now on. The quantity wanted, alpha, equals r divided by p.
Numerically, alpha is 1.03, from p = 0.848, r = 0.87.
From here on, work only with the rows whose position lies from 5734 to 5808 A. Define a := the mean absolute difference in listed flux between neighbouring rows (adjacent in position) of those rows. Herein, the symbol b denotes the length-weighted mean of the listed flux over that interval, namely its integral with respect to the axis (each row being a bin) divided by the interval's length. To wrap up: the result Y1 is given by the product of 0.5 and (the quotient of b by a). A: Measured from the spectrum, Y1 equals 7.0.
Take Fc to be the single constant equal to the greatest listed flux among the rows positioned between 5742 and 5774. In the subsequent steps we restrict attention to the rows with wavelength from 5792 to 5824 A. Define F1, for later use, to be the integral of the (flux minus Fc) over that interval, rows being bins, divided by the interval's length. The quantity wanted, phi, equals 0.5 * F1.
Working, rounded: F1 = -9.8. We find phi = -4.9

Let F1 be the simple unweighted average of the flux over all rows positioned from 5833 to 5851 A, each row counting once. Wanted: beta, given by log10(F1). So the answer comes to 1.96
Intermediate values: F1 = 91.1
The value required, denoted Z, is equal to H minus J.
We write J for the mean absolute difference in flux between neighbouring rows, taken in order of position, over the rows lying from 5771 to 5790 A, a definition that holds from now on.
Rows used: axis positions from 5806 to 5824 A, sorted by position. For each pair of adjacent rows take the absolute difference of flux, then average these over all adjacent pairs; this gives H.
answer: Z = -1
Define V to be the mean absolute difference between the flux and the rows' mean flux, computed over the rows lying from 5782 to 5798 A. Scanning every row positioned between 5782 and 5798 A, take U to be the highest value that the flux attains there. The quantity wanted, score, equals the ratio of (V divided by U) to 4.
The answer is 0.0127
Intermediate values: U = 89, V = 4.5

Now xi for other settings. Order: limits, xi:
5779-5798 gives 5783.03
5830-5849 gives 5836.54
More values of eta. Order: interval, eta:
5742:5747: 91.3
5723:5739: 86.9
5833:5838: 95.9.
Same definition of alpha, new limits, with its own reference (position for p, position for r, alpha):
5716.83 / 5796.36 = 0.95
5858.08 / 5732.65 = 1.13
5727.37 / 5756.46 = 0.97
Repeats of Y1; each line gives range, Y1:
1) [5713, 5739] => 4.7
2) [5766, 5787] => 8.2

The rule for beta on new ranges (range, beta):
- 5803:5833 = 1.94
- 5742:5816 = 1.94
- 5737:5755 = 1.95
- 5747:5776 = 1.95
